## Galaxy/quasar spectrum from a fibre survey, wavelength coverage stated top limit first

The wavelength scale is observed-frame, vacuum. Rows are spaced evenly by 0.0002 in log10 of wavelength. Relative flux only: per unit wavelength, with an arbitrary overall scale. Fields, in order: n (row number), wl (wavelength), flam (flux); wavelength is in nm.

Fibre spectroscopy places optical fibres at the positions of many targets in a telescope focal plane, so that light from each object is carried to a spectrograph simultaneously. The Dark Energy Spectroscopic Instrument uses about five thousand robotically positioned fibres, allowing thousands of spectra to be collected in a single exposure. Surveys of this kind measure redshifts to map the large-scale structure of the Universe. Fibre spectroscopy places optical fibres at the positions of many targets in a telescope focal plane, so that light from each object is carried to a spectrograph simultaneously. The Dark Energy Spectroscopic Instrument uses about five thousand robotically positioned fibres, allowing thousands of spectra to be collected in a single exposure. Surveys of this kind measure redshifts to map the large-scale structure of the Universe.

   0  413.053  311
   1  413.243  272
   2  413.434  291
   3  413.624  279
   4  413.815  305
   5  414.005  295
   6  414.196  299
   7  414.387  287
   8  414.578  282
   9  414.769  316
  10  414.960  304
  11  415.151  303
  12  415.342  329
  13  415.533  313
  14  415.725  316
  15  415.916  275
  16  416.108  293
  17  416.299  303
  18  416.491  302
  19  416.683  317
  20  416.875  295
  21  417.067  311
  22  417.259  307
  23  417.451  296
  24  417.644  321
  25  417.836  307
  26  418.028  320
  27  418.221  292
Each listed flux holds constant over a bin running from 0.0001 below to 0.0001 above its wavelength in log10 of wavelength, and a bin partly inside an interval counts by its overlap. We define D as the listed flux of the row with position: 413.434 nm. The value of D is 291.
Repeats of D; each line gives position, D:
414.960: 304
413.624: 279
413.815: 305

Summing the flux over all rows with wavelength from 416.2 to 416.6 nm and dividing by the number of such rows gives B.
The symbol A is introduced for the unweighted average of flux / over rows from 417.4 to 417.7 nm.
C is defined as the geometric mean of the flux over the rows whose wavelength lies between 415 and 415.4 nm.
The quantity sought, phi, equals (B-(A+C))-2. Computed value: -324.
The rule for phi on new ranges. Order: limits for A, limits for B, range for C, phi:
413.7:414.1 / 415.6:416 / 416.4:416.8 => -316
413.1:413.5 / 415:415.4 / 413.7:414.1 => -267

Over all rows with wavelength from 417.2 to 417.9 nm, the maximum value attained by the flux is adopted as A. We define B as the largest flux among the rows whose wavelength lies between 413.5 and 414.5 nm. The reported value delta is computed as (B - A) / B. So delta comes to -0.05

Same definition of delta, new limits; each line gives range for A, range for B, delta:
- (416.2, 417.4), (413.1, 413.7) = -0.09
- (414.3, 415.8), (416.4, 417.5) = -0.04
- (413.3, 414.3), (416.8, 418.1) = 0.05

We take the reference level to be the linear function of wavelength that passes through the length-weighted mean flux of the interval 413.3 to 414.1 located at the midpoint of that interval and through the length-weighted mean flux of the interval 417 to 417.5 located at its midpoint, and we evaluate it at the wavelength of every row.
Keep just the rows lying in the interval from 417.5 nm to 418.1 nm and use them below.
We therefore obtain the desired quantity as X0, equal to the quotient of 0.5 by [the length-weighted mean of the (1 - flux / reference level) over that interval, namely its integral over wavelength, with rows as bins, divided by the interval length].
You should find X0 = -23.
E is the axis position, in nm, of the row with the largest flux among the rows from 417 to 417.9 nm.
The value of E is 417.644 nm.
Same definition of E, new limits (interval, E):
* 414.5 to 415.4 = 415.342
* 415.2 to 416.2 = 415.342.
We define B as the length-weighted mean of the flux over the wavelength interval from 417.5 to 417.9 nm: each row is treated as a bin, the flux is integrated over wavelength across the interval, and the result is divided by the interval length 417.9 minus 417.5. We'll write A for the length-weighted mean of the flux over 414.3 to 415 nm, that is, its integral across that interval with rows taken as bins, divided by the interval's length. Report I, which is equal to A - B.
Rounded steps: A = 297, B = 312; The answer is -15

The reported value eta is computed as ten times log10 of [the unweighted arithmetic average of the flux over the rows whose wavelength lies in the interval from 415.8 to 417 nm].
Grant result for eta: 24.7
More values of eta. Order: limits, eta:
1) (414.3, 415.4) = 24.8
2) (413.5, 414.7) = 24.6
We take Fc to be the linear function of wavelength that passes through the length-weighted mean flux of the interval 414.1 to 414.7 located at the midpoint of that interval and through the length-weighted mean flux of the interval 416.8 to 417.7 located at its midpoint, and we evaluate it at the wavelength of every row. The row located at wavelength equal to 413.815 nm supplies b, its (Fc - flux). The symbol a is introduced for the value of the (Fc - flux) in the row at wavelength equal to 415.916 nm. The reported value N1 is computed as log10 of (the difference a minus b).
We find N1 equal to 1.62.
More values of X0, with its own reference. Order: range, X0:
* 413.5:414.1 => -143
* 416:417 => 333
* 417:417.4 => -67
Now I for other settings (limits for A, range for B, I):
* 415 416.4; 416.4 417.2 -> -2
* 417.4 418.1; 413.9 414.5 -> 18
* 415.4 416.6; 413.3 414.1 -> 10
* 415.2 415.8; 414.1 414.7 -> 28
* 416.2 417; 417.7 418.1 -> -10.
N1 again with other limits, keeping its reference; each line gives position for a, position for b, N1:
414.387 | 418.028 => 1.13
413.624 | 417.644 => 1.31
